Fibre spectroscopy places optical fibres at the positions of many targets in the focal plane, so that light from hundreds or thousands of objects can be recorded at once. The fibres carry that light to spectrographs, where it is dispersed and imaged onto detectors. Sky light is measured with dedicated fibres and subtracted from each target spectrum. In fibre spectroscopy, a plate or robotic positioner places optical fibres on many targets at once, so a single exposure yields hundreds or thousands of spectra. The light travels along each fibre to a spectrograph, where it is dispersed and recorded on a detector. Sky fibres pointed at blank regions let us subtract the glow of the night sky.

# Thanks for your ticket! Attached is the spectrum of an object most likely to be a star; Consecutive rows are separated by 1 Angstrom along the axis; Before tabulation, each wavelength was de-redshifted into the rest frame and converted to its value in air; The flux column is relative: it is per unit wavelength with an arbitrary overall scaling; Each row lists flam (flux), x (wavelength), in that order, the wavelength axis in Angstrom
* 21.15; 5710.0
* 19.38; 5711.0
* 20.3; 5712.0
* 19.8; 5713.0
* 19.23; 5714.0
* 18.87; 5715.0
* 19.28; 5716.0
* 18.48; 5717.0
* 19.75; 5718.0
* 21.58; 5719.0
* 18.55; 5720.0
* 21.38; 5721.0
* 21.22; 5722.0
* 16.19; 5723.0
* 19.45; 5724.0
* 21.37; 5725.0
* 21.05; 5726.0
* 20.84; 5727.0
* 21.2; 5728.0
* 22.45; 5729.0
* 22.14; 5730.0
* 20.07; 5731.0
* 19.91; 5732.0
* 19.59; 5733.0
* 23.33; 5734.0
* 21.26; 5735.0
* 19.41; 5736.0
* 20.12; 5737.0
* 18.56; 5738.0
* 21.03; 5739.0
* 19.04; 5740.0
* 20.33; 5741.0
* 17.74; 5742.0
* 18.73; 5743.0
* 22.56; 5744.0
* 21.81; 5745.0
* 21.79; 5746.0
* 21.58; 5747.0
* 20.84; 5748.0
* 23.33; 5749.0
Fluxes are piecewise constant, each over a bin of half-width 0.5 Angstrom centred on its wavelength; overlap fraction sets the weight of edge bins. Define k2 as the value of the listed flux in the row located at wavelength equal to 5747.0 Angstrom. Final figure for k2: 21.58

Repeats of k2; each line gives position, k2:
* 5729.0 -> 22.45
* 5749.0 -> 23.33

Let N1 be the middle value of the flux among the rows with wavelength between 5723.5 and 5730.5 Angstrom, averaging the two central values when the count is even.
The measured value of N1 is 21.2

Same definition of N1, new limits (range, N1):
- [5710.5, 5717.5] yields 19.3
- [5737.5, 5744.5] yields 19.0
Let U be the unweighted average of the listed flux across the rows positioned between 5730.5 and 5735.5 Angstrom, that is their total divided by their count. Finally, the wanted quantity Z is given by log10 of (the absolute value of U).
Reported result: 1.32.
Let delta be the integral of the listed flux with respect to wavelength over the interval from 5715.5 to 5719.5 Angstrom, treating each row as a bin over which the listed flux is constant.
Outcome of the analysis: 79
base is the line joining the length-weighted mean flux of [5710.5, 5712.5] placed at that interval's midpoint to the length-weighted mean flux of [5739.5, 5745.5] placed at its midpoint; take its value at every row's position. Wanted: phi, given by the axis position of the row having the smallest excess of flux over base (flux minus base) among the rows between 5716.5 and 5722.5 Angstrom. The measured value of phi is 5717.0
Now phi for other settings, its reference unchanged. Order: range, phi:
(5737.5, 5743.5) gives 5742.0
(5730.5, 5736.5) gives 5736.0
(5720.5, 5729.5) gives 5723.0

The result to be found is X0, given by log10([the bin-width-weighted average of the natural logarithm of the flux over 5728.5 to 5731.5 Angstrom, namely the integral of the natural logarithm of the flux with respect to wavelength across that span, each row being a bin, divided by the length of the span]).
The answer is 0.487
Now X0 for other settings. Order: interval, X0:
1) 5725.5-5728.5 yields 0.484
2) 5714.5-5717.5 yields 0.468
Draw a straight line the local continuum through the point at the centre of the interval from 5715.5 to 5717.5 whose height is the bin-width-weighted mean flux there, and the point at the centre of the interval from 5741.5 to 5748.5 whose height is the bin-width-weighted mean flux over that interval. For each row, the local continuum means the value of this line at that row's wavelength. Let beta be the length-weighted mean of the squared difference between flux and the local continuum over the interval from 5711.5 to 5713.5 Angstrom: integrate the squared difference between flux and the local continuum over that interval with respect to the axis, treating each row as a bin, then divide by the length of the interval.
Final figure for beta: 2.1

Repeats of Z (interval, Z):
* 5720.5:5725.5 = 1.30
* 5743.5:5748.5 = 1.34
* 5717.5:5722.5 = 1.31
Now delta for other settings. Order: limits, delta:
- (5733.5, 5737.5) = 84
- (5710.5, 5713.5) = 59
